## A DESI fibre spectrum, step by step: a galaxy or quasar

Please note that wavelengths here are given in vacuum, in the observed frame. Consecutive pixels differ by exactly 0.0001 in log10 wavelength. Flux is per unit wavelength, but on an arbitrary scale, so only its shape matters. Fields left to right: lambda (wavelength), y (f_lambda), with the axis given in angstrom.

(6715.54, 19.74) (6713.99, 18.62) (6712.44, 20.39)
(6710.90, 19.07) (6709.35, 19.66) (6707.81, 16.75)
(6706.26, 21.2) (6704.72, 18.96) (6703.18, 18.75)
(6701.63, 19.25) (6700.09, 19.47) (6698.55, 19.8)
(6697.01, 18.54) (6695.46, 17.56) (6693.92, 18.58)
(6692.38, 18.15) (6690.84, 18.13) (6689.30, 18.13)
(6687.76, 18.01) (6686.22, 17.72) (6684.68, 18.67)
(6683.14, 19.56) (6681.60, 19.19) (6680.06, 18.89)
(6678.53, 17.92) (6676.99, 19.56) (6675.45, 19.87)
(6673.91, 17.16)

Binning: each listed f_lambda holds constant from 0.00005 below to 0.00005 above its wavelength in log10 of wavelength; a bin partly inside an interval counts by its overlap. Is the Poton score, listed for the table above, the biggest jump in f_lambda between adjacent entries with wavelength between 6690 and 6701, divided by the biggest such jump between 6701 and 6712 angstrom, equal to 0.3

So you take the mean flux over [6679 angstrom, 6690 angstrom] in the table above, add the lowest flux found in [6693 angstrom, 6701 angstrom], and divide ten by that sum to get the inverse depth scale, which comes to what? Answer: 0.277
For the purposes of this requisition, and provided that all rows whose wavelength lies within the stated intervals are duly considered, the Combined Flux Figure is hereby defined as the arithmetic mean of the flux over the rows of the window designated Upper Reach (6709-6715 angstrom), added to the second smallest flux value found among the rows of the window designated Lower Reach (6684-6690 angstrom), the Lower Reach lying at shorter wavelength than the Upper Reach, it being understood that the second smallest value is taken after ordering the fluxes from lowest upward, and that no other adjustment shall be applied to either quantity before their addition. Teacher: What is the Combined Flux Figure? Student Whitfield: 37.4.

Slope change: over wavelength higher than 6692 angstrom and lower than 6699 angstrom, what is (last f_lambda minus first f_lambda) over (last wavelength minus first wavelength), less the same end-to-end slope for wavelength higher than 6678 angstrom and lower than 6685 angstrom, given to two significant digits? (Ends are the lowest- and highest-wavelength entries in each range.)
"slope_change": 0.15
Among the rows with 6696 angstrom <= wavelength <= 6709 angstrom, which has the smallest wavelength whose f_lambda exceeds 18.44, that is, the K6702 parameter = 6697.01 angstrom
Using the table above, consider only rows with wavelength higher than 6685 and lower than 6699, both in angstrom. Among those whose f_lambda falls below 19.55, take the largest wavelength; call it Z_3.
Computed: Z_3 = 6697.01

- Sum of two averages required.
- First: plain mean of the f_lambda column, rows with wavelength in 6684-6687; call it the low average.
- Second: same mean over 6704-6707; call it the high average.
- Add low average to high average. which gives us 38.3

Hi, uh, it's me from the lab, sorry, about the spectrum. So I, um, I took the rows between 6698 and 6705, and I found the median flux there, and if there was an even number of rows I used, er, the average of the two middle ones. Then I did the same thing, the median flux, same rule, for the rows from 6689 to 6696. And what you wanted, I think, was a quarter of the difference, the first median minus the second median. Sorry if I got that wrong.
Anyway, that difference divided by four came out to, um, 0.28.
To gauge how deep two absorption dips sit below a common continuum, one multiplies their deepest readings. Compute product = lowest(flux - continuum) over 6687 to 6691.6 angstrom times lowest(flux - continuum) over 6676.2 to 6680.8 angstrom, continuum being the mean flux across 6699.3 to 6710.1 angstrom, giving 1.4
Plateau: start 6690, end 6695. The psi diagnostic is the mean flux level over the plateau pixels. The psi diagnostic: 18.3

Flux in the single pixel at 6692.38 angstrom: 18.15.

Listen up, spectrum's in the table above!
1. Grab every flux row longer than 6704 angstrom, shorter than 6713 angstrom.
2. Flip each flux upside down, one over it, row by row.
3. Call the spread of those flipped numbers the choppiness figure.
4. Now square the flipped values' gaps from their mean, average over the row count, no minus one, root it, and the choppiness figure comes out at 0.0039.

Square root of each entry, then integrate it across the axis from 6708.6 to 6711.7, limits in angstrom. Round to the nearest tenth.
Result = 13.6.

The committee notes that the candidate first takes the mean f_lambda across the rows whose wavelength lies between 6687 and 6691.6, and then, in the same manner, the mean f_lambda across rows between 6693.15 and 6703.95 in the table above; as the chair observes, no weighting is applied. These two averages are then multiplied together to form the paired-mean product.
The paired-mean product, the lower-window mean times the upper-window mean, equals 341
